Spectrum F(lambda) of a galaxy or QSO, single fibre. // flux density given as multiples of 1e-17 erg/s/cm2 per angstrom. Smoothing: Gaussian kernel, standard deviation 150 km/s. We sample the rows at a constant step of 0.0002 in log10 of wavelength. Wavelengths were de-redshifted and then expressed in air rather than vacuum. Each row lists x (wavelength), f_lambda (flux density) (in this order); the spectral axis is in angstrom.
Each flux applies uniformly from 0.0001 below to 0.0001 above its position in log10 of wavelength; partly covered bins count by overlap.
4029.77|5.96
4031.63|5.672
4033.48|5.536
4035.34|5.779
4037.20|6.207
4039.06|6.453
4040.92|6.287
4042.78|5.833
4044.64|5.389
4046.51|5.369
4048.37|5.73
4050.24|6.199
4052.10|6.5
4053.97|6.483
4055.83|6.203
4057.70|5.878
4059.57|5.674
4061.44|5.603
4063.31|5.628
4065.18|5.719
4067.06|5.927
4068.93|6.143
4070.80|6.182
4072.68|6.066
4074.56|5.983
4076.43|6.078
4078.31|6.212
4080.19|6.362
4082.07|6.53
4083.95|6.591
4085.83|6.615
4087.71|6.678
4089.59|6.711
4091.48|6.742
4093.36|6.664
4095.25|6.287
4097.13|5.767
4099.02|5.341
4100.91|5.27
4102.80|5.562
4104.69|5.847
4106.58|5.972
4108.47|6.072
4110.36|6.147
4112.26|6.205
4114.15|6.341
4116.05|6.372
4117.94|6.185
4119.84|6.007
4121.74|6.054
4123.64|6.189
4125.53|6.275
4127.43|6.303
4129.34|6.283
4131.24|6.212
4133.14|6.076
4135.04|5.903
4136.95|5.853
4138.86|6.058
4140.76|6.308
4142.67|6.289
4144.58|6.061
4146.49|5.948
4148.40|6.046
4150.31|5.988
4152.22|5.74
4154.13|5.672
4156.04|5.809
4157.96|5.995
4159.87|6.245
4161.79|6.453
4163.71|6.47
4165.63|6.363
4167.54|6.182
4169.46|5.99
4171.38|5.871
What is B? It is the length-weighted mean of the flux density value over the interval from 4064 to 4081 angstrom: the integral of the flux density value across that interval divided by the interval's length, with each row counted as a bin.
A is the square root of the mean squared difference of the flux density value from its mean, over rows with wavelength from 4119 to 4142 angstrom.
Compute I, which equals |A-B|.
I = 5.91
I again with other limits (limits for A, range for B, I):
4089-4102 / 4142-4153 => 5.41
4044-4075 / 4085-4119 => 5.82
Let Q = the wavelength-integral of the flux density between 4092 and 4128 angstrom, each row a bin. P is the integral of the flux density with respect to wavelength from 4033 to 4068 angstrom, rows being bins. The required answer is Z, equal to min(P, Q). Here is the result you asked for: 207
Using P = 207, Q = 218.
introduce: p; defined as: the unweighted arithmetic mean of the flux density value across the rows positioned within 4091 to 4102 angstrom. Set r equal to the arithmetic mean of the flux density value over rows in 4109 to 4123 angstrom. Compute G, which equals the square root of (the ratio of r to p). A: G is 1.01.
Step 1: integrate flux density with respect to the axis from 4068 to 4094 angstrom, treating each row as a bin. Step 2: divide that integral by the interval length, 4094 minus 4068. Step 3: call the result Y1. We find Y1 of 6.39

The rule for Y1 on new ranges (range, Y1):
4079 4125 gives 6.19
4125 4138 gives 6.12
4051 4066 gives 5.97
